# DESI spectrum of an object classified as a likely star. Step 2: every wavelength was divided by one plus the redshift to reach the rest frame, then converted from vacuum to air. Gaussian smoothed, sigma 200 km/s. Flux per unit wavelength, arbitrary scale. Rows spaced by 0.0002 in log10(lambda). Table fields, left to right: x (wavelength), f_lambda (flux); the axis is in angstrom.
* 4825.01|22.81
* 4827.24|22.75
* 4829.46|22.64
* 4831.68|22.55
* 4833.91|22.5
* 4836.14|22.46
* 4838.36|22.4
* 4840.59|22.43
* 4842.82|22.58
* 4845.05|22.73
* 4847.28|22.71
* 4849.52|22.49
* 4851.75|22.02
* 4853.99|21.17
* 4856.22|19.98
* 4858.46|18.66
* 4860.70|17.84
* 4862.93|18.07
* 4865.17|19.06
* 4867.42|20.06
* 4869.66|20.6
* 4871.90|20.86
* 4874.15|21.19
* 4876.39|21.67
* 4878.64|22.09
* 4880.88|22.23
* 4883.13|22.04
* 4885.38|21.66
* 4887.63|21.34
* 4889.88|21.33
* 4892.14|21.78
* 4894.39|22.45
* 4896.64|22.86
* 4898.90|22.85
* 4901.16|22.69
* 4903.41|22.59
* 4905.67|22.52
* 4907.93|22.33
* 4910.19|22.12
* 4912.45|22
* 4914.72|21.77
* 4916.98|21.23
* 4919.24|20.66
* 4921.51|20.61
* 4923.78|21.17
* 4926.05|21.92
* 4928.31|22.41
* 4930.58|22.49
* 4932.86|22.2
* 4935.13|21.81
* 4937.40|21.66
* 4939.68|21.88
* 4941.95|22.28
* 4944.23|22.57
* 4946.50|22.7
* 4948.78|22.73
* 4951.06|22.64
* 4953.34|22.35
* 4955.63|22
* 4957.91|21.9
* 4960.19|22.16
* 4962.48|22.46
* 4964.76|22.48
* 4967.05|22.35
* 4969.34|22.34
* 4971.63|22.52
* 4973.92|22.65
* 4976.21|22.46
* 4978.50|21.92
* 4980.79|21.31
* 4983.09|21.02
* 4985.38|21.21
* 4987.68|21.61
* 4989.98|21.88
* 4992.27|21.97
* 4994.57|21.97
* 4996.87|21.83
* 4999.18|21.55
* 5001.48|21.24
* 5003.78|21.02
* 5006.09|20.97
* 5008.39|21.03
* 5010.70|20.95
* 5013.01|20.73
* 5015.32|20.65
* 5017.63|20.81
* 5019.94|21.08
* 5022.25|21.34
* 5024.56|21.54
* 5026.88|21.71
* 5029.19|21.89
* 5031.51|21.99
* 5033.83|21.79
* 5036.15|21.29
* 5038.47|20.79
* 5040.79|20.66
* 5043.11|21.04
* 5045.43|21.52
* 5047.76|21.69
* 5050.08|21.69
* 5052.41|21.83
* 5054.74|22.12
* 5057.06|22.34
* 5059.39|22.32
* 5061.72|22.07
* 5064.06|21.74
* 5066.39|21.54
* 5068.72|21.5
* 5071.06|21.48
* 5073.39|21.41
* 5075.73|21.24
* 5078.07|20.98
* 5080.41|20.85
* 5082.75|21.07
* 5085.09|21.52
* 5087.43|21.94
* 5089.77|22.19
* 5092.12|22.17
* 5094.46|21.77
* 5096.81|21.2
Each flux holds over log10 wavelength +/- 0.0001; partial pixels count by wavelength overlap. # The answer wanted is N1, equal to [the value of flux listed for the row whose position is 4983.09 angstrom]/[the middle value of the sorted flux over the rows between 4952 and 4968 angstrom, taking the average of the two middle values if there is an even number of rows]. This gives 0.94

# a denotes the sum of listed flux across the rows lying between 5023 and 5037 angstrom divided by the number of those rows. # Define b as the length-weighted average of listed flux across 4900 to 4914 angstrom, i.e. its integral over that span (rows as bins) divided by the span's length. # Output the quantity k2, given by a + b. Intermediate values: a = 21.7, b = 22.4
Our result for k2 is 44.1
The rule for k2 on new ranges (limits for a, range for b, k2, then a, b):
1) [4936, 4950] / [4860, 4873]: 41.8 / 22.3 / 19.5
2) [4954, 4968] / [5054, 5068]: 44.2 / 22.2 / 22.0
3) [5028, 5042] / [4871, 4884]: 43.1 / 21.4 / 21.7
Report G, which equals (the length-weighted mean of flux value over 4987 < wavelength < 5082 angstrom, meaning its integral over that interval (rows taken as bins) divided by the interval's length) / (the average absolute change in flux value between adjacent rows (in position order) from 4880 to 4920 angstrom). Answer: 79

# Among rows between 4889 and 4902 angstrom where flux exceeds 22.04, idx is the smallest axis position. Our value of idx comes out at 4894.39 angstrom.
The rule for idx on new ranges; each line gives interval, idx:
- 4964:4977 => 4964.76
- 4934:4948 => 4941.95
